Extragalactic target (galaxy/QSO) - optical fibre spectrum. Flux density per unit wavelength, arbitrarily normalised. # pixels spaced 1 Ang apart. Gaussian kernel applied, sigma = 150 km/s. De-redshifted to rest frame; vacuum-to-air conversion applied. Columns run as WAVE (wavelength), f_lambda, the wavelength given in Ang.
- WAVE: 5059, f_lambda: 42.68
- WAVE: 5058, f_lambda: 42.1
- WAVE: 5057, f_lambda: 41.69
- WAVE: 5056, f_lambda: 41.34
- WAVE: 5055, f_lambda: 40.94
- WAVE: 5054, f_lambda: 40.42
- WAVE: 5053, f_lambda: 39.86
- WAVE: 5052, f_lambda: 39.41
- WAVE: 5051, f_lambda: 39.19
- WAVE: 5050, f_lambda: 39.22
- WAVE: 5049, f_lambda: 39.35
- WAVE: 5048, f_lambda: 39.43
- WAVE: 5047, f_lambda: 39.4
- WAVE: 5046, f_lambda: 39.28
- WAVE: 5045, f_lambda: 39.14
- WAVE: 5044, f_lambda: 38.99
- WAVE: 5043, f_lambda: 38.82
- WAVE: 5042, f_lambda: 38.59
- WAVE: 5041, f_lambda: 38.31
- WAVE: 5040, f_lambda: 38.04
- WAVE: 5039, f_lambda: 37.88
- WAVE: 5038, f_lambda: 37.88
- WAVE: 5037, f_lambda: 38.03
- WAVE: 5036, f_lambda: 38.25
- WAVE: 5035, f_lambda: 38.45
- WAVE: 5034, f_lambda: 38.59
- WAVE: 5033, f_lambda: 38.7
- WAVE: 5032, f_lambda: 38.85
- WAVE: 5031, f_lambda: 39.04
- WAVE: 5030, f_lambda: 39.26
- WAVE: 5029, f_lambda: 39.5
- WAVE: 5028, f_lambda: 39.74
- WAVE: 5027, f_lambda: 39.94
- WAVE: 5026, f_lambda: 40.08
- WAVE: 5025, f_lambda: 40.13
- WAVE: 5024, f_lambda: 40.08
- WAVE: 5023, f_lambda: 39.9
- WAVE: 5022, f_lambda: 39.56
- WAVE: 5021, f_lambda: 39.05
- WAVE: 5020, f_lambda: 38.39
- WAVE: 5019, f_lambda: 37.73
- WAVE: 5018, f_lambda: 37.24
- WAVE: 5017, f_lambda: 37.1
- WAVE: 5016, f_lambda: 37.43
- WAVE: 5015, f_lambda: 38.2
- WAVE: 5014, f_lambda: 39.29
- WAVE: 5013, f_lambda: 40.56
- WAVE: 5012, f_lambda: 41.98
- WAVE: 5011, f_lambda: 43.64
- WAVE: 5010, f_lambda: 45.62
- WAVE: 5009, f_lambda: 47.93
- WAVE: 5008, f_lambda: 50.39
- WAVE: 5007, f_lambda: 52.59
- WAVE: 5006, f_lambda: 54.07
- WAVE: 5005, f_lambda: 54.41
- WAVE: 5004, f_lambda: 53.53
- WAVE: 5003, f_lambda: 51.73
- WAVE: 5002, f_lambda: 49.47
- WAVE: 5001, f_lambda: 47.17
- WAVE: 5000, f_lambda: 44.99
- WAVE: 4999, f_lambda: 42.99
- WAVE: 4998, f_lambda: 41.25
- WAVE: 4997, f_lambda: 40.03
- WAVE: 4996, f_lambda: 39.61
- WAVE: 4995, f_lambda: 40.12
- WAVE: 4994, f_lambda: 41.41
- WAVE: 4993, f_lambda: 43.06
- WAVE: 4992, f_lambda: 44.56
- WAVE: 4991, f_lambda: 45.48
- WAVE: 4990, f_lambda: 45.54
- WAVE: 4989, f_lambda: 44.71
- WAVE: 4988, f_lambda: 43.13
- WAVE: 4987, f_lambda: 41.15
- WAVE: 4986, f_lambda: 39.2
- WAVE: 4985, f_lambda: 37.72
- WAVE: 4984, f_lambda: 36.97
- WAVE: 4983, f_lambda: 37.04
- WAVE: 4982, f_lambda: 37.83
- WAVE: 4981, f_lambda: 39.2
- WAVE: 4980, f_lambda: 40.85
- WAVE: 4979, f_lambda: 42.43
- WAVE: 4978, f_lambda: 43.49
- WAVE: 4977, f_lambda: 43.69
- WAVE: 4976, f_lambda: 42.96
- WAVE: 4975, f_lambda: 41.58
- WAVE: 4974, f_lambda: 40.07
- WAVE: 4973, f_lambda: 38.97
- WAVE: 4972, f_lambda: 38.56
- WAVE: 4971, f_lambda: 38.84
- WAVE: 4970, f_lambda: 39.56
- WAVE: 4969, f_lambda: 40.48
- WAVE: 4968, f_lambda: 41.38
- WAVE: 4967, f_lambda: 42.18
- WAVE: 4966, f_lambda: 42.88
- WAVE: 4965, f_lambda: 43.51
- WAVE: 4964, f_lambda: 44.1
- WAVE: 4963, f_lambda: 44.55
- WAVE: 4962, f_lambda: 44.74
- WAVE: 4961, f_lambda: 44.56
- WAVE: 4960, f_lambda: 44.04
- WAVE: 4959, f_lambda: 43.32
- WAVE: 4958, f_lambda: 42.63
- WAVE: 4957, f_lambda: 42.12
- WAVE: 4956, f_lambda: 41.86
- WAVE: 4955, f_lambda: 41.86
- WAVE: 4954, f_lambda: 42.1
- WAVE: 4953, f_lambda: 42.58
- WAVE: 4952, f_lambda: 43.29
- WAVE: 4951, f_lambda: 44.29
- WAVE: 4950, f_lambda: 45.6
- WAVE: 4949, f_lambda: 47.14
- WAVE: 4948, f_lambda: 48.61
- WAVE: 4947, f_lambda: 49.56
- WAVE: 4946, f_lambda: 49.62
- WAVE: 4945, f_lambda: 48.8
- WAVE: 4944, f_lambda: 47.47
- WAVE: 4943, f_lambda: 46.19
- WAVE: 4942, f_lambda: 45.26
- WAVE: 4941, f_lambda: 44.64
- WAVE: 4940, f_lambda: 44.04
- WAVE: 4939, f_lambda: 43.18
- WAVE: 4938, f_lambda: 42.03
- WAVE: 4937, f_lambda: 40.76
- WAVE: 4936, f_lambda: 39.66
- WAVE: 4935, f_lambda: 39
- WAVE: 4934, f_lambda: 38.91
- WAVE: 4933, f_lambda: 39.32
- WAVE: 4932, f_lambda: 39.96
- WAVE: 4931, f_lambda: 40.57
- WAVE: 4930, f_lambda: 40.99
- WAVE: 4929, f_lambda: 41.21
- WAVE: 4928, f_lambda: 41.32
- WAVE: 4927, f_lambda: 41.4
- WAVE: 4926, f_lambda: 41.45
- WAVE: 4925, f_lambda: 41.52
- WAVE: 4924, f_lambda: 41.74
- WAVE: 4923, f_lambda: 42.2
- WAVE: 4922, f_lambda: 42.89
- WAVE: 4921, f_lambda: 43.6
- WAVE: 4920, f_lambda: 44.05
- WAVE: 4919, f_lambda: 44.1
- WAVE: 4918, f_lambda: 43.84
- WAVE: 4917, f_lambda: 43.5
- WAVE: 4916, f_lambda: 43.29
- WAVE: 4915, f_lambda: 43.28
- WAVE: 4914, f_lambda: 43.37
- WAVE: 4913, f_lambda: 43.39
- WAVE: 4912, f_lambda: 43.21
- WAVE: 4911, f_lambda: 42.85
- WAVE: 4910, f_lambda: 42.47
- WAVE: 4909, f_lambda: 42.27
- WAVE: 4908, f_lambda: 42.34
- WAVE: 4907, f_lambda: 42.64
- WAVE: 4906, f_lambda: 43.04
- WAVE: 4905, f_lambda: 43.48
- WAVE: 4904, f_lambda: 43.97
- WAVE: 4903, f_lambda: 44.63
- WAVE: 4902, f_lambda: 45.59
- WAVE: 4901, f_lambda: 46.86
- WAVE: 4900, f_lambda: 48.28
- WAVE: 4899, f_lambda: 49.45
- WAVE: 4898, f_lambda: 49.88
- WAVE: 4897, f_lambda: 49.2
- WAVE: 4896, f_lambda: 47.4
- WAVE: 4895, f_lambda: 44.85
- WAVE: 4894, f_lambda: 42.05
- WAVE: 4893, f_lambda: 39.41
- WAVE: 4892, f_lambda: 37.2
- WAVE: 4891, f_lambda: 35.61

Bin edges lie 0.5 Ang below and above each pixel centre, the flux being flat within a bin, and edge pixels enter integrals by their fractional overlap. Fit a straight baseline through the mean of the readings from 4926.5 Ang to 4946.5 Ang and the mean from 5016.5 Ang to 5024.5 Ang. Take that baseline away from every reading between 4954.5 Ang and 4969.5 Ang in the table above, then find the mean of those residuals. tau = 1.5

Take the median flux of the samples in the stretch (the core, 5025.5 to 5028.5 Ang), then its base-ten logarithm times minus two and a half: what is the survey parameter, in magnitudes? -4.00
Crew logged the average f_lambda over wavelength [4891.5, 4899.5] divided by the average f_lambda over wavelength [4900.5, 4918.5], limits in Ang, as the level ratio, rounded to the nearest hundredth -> 1.03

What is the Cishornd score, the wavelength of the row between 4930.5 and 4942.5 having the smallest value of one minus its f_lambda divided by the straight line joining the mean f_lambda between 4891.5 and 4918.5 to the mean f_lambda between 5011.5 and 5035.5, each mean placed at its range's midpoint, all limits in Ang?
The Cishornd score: 4942 Ang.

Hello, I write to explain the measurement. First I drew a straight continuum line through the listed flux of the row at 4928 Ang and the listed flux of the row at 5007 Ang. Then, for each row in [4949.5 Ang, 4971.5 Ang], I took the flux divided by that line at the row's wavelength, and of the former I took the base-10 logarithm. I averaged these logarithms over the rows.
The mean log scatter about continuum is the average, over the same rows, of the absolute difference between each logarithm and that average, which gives 0.017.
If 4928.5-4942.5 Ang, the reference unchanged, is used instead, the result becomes 0.015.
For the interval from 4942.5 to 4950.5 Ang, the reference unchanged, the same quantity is 0.012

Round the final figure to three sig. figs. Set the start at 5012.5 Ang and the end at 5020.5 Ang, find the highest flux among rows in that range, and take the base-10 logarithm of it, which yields 1.61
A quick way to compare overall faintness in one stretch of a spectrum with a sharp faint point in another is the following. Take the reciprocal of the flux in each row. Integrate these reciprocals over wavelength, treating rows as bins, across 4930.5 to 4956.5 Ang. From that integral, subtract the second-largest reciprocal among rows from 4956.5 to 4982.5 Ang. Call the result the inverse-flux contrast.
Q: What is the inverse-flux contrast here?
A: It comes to 0.5724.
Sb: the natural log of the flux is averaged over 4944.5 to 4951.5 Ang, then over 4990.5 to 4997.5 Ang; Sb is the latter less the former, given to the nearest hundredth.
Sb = -0.13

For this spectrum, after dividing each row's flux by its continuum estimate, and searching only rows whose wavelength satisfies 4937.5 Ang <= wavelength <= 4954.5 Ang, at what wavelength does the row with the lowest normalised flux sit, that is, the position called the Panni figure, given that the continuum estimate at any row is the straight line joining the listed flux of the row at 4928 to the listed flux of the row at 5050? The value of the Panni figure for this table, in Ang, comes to 4938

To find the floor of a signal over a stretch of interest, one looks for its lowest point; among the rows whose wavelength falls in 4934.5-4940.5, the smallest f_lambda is 39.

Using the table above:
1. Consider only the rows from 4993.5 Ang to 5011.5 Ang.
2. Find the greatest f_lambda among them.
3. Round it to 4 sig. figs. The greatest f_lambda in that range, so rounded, 54.41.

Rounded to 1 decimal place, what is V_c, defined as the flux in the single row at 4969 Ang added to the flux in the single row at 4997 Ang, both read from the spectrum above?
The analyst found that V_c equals 80.5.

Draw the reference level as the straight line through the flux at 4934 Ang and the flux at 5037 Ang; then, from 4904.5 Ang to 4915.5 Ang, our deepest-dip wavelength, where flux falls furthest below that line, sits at 4909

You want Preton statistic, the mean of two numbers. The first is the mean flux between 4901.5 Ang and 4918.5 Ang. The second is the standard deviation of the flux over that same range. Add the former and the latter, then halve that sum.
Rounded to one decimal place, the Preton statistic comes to 22.1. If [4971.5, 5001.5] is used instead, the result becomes 22.1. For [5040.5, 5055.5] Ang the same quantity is 20.0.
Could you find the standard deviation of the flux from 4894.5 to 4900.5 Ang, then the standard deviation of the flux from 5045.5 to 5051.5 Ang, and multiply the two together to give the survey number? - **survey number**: 0.2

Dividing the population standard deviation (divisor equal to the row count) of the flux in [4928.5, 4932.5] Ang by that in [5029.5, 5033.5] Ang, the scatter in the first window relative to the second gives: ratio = 2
